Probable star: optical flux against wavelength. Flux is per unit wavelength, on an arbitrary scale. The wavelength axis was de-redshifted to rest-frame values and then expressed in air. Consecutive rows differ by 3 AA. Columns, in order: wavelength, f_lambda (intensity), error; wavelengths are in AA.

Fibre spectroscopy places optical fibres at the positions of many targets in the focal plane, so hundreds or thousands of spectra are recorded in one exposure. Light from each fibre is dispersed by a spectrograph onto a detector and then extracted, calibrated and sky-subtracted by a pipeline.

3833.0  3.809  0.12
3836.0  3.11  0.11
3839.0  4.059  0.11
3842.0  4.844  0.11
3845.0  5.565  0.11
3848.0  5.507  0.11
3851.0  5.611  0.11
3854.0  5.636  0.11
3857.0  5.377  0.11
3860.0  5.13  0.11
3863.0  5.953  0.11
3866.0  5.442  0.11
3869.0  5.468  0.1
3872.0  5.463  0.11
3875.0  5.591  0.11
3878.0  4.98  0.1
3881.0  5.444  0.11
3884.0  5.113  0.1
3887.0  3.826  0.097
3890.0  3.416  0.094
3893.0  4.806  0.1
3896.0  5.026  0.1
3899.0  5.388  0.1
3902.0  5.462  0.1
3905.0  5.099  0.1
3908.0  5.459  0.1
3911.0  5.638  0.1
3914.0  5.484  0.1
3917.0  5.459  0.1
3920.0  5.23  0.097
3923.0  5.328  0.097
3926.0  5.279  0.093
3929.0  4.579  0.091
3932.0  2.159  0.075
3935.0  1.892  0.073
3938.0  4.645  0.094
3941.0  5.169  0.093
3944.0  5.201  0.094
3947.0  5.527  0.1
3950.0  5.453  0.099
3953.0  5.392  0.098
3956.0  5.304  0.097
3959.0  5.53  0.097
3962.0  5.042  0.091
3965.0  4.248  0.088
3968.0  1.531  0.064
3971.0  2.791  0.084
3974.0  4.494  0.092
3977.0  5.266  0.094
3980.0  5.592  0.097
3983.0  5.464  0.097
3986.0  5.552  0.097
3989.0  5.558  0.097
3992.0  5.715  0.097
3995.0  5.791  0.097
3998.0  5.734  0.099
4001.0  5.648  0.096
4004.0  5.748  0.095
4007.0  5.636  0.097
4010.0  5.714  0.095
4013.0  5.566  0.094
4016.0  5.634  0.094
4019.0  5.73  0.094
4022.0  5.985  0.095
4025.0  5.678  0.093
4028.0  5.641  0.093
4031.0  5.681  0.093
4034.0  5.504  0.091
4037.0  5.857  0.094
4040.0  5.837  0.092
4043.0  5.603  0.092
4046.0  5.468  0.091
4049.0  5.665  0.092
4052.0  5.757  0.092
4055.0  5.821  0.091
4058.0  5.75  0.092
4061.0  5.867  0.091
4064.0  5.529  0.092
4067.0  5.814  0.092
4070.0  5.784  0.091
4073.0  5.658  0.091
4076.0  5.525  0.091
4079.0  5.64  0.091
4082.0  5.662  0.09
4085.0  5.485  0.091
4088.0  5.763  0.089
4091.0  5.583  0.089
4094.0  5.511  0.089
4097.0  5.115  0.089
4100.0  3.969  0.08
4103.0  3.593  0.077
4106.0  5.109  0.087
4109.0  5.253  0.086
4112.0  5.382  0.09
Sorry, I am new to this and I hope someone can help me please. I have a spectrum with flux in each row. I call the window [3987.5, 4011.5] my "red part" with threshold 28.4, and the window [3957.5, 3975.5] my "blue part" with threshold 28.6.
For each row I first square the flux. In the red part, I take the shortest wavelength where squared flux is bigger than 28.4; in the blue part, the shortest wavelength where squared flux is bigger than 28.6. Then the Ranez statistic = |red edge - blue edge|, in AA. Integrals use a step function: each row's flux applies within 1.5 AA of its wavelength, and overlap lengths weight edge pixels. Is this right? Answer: 30 AA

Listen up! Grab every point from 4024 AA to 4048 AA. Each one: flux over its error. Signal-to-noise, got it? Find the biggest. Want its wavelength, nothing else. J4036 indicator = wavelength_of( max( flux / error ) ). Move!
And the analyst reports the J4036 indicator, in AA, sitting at 4040.0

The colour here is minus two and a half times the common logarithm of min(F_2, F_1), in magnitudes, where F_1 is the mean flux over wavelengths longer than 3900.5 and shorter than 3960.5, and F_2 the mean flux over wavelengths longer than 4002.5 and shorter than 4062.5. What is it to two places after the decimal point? -1.74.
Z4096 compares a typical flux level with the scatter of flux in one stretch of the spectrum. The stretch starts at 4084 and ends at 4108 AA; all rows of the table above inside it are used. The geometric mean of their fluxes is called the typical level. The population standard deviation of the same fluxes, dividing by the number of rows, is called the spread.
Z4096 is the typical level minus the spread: 4.2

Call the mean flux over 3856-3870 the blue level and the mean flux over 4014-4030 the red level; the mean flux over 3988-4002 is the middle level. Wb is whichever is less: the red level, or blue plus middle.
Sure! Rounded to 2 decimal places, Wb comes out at 5.73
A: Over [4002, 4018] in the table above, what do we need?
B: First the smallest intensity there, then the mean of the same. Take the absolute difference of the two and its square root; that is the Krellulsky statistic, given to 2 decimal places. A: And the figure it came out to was 0.31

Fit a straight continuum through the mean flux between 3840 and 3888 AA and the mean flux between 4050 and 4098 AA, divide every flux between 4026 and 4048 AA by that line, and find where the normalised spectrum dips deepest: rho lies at 4046.0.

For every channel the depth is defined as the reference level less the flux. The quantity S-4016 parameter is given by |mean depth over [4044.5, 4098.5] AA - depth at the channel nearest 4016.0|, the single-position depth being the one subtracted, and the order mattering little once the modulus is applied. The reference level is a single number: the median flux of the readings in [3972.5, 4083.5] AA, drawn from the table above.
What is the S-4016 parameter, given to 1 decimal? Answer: 0.0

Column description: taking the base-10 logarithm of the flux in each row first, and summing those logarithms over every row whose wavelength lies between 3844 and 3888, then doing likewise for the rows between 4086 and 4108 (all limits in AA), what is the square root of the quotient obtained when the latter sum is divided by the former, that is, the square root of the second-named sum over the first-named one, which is 0.7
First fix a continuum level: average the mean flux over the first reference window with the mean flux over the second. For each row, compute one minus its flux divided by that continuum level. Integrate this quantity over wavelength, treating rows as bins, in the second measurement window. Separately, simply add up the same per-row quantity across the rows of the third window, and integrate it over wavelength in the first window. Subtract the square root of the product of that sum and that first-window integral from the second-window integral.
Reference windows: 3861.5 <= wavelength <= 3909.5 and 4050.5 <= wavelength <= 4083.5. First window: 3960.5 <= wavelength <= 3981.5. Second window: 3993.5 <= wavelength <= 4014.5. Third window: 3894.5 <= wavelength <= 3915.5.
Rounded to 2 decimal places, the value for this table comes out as -1.64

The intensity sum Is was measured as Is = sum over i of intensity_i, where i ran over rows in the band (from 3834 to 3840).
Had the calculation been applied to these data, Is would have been 7.17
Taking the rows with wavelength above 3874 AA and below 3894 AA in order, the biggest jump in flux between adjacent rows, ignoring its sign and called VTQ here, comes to 1.4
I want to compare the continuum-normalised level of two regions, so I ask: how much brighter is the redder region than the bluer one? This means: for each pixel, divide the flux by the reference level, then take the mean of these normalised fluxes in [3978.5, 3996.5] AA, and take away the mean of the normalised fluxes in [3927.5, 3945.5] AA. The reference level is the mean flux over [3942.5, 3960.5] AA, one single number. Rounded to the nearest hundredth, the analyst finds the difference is 0.31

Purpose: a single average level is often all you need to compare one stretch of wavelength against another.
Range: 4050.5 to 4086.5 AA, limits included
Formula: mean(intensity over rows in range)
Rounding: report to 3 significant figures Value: 5.69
